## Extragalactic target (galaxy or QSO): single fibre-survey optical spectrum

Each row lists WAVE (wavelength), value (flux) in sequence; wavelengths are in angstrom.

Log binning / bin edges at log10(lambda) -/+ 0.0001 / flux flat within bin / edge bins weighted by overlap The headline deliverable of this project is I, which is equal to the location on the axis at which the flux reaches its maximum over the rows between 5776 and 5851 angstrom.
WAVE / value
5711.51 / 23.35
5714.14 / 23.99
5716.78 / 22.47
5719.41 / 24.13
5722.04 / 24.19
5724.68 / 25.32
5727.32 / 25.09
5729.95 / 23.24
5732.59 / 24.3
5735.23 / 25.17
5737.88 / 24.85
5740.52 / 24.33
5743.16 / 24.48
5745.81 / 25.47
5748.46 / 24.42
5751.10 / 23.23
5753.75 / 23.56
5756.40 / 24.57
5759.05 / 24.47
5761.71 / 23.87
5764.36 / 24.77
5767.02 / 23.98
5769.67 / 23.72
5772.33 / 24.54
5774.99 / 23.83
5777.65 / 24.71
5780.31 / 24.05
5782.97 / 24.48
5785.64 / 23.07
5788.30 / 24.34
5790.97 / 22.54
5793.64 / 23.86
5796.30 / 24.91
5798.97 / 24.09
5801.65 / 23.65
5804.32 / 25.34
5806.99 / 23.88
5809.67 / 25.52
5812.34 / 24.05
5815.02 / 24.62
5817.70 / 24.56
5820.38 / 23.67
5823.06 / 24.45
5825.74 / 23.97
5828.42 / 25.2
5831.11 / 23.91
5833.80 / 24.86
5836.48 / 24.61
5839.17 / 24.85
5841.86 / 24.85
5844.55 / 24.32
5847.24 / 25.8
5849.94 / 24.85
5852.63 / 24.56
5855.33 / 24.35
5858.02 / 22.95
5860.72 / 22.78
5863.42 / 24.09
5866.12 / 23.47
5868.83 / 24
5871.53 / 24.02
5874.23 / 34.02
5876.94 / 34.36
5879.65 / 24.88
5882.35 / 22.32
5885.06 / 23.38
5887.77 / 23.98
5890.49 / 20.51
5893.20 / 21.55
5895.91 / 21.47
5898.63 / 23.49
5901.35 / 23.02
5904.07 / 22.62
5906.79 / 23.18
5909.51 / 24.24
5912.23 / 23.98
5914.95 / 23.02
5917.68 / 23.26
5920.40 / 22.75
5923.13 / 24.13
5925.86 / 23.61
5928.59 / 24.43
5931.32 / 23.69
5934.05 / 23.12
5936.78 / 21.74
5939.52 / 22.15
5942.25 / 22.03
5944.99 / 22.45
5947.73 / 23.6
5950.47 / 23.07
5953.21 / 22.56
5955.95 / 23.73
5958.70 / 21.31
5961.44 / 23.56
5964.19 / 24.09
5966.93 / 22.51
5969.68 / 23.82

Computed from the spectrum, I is 5847.24 angstrom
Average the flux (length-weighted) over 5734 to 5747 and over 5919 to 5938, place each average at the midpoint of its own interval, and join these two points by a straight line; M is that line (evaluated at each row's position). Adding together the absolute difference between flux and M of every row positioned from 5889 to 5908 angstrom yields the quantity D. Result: 9.4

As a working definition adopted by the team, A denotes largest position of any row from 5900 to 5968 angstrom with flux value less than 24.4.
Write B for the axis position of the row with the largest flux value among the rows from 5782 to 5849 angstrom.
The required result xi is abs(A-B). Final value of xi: 119.7 angstrom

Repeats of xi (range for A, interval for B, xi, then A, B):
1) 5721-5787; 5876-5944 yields 91.3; 5785.64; 5876.94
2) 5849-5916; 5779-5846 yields 105.3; 5914.95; 5809.67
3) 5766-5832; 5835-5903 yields 45.8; 5831.11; 5876.94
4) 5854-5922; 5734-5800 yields 174.6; 5920.40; 5745.81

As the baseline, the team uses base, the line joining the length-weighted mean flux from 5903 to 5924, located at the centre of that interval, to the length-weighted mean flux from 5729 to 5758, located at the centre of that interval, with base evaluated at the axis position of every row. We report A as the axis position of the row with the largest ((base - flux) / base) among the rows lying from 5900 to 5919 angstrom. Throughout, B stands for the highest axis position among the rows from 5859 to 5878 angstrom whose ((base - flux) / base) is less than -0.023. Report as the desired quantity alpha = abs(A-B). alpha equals 27.1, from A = 5904.07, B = 5876.94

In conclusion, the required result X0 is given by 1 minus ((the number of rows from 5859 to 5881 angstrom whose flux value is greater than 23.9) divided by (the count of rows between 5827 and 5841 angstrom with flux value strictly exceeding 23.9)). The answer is -0.2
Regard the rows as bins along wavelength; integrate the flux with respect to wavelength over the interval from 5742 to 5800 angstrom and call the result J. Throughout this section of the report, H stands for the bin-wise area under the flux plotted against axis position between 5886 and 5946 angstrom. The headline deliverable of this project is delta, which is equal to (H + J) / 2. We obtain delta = 1388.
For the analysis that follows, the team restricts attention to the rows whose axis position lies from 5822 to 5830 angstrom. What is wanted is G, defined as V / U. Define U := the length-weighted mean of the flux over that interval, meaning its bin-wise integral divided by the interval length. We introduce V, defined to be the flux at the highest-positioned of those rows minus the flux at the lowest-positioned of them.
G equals 0.03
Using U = 24.5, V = 1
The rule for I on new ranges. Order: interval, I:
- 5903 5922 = 5909.51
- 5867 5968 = 5876.94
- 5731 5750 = 5745.81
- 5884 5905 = 5887.77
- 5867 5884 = 5876.94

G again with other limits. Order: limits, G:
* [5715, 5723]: 0.07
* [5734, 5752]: -0.08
